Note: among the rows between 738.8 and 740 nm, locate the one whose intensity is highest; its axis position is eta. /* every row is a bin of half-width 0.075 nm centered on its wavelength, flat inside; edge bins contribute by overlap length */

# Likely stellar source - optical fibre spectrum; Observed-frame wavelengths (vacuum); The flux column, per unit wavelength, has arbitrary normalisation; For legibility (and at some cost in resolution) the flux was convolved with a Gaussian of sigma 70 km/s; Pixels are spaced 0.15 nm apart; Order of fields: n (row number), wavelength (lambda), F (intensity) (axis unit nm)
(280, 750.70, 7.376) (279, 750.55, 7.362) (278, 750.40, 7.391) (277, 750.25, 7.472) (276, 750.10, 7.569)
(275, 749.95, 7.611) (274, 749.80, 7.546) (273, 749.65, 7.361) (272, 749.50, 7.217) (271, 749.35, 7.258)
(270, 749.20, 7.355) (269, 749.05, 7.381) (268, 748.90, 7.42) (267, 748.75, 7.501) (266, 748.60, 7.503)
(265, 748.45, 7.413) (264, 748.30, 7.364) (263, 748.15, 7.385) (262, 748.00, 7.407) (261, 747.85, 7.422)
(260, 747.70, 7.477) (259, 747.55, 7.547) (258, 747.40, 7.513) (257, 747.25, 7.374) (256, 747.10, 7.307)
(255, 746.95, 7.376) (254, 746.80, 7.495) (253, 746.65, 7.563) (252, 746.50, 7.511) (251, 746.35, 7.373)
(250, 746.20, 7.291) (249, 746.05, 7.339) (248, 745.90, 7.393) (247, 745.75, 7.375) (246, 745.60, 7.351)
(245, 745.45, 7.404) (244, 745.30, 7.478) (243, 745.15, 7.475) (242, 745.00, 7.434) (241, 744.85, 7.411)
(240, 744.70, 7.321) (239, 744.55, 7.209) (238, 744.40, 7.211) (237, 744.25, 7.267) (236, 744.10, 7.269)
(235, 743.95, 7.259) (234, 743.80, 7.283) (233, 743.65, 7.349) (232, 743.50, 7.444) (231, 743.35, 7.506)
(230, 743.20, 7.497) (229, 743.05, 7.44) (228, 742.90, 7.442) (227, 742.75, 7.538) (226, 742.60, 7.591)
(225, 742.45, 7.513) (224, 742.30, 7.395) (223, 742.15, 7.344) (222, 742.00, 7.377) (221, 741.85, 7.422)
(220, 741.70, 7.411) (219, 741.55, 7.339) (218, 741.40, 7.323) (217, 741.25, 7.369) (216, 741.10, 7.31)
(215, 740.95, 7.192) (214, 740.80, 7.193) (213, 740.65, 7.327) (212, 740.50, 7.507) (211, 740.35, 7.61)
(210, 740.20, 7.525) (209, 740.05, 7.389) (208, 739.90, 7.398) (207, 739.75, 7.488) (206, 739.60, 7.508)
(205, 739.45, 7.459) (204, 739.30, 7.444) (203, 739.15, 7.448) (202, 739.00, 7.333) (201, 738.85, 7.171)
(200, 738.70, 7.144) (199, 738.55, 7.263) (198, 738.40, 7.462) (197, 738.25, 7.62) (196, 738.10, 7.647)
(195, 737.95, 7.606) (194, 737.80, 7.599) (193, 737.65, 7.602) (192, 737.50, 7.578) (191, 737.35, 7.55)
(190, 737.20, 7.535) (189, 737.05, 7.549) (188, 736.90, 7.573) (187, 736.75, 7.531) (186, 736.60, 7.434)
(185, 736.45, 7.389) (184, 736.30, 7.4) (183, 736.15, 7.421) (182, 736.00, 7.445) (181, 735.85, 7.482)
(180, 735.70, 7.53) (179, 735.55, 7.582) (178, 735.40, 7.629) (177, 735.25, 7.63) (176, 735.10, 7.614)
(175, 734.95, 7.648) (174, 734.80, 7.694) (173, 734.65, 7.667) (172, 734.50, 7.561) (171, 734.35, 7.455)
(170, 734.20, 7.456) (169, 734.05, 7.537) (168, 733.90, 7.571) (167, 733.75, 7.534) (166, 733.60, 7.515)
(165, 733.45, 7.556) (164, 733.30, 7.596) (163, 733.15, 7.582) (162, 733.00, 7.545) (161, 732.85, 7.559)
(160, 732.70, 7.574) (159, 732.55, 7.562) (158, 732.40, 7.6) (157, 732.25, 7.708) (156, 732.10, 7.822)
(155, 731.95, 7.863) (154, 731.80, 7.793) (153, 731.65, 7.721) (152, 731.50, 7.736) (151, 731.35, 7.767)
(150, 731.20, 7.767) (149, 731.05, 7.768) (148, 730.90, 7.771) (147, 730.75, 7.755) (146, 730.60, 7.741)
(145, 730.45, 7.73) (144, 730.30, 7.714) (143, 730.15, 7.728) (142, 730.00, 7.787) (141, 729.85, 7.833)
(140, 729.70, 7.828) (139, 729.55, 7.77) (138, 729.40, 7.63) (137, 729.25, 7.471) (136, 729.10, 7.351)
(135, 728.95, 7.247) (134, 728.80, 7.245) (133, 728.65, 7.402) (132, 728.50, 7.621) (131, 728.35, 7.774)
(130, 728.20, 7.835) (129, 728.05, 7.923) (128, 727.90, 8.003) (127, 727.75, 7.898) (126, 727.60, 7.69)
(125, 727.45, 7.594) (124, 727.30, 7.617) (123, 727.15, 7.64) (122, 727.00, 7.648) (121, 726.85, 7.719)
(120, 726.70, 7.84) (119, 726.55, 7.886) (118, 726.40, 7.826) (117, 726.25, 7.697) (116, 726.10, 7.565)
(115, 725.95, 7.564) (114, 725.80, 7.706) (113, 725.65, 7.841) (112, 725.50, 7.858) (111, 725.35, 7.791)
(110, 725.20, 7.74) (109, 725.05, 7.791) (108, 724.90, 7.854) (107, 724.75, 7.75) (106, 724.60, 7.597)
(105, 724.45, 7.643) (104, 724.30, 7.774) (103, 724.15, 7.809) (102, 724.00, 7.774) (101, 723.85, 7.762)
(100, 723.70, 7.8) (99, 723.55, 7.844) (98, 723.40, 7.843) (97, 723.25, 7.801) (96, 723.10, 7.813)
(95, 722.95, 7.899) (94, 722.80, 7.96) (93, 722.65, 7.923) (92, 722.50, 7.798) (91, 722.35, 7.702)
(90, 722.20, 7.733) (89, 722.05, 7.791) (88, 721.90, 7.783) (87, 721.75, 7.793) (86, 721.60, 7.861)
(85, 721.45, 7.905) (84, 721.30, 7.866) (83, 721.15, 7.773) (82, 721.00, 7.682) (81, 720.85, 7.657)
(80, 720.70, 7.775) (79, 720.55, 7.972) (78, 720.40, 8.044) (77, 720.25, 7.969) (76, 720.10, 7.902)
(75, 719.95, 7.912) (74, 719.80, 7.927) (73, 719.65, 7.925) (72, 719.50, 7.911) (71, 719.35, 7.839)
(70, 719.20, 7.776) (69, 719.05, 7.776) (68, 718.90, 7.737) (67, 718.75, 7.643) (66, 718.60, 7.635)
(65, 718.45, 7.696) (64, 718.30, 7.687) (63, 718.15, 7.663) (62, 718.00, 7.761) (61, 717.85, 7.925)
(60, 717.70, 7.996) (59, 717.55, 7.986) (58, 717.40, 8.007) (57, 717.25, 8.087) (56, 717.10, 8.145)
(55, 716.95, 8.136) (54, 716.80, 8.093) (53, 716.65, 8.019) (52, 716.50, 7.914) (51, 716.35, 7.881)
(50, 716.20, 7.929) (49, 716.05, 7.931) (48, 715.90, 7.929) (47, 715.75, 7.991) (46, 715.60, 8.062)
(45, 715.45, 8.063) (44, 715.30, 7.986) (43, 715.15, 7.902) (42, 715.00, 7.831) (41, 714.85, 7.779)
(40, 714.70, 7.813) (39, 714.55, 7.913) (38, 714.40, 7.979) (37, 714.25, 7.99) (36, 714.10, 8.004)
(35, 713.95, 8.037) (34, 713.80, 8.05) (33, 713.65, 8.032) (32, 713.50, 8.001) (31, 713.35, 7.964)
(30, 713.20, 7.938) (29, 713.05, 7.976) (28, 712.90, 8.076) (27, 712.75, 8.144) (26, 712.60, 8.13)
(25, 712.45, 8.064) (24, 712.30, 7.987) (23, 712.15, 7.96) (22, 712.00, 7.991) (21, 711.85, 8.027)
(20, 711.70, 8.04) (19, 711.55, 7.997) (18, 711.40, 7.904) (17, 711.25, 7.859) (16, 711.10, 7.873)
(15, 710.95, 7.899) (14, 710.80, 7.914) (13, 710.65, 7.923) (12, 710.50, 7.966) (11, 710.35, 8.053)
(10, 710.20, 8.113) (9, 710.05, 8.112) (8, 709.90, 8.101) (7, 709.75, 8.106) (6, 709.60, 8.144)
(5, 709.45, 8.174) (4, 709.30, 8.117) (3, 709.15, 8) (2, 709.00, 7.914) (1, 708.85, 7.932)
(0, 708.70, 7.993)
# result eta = 739.60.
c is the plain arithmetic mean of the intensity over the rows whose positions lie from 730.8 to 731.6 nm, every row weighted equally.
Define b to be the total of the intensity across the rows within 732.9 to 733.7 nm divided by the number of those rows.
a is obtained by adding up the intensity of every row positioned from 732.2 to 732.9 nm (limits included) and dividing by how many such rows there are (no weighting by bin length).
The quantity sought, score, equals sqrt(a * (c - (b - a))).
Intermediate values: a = 7.6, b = 7.56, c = 7.76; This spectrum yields 7.70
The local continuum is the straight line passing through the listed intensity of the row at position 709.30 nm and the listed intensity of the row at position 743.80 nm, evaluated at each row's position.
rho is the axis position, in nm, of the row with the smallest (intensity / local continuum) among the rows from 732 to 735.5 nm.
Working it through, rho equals 734.20 nm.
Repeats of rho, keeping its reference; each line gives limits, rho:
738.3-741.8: 738.70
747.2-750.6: 749.50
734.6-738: 736.45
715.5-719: 718.60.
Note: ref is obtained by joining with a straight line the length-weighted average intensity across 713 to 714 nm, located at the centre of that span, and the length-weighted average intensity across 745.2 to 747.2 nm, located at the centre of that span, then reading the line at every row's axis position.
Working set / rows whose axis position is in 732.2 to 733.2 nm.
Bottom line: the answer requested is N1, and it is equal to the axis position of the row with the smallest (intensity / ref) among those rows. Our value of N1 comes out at 733.00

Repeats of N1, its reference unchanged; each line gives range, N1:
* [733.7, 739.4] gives 738.70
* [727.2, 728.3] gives 727.45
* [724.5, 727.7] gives 725.95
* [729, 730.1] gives 729.10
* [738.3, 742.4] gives 738.70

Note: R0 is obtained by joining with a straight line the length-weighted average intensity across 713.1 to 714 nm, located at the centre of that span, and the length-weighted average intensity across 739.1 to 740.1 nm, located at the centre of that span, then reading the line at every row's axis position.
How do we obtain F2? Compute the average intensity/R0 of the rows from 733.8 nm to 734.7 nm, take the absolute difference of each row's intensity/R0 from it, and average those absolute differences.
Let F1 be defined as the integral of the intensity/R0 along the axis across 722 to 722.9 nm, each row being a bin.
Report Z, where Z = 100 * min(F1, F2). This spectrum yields 0.79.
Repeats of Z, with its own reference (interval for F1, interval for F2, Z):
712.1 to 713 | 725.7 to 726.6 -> 1.34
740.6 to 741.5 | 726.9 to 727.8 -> 1.03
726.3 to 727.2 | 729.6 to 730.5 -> 0.54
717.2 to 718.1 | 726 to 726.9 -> 1.25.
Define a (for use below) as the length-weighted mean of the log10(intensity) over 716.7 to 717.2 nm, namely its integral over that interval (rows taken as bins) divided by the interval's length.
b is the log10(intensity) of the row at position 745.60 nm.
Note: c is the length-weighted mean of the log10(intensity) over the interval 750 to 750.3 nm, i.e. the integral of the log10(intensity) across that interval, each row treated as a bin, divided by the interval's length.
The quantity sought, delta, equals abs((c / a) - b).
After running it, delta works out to 0.098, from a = 0.909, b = 0.866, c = 0.877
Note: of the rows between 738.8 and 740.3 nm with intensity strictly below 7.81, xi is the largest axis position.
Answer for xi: 740.20 nm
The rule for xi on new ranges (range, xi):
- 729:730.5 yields 730.45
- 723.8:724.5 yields 724.45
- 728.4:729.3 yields 729.25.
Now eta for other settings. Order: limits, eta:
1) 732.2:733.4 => 732.25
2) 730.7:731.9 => 731.80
